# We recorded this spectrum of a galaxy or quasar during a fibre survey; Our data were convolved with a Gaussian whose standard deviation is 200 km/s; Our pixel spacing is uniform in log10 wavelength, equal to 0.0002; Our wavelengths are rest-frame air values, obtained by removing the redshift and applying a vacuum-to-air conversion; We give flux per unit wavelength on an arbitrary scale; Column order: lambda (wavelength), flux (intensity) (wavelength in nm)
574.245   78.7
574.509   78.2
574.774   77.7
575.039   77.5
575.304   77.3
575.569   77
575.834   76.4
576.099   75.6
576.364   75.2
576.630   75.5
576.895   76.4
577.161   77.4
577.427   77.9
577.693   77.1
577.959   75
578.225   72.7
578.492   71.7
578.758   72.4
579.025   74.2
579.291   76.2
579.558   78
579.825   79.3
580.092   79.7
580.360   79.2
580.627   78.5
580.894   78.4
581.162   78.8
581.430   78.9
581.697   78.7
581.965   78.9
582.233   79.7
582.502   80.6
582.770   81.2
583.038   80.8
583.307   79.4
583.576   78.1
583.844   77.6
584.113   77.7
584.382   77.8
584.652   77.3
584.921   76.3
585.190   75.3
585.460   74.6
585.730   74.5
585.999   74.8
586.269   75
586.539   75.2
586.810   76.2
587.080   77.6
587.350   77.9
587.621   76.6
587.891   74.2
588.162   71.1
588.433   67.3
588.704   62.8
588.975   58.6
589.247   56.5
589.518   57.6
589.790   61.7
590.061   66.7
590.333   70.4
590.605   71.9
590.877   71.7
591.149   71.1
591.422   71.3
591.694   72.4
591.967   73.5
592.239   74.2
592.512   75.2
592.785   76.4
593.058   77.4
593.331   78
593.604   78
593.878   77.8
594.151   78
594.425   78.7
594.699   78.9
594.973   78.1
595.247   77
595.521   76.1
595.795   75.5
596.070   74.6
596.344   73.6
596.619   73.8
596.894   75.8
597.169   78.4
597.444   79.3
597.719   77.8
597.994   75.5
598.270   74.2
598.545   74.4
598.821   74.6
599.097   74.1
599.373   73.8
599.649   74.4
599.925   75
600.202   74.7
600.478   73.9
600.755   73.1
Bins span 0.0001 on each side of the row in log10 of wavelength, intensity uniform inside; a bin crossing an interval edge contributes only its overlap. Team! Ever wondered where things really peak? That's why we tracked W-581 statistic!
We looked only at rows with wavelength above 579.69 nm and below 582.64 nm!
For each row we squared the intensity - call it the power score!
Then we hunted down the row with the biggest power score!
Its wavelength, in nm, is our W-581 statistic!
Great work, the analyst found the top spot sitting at 582.502 nm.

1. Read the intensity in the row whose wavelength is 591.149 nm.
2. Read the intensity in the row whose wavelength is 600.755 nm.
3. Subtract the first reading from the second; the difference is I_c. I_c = 2.0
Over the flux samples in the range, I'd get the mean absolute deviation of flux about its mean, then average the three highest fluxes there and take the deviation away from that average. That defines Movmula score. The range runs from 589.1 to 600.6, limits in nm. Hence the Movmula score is 75.7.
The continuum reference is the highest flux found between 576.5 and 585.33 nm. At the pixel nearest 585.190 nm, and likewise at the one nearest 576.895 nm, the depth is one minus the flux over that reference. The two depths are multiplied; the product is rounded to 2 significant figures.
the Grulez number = 0.0043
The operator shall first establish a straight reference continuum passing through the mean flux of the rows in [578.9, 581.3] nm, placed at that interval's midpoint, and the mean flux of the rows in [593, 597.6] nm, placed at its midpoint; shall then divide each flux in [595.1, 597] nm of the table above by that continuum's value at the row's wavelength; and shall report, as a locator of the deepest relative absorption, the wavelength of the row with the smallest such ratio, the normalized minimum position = 596.344 nm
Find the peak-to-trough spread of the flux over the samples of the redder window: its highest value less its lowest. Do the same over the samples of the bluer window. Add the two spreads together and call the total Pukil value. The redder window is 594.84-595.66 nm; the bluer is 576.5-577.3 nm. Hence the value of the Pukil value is 3.9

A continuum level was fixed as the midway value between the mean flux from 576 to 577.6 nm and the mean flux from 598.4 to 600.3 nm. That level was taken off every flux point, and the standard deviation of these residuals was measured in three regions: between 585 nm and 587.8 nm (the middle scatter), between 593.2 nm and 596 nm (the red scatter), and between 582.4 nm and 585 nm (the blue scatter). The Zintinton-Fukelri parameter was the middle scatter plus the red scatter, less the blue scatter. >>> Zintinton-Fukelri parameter 0.6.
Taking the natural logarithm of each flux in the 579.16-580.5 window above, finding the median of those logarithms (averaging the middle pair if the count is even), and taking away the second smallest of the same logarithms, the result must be 0.015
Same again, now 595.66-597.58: 0.023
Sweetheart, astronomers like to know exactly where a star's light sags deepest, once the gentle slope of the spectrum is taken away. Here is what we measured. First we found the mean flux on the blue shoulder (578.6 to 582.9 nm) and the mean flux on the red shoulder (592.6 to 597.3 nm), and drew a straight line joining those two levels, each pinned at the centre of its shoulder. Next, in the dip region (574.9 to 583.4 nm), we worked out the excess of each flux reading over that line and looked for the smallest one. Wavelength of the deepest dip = 578.492 nm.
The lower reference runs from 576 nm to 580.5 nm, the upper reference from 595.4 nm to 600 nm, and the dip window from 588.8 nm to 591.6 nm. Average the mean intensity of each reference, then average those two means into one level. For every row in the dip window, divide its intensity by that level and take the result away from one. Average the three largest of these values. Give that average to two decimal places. 0.24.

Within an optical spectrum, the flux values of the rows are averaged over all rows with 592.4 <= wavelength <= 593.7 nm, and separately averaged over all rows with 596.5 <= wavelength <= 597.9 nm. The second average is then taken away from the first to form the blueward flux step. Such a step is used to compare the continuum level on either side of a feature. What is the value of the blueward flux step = 0.0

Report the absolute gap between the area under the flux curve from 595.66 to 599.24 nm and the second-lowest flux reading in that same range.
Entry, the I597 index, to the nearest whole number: 196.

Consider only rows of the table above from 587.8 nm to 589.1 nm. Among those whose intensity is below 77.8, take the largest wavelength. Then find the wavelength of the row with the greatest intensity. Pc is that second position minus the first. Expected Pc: -1.08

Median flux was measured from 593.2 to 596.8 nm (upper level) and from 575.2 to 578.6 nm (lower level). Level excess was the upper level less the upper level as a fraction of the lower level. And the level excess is 77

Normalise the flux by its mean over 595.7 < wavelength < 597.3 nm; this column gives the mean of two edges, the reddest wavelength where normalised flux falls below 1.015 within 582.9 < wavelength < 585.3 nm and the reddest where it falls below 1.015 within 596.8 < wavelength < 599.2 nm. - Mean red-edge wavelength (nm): 592.14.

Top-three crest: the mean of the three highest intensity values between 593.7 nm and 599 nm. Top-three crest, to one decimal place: 79.0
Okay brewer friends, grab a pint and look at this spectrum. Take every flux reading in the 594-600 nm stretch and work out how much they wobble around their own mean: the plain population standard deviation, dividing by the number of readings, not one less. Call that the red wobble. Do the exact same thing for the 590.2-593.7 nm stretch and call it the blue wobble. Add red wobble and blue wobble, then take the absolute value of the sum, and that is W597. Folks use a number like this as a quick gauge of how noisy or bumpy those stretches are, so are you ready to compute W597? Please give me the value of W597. 4.5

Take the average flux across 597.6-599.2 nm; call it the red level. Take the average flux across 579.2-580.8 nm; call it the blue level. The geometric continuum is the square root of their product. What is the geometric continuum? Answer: 76.8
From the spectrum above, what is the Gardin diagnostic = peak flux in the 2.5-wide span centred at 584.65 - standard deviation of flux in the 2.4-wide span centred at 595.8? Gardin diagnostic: 76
